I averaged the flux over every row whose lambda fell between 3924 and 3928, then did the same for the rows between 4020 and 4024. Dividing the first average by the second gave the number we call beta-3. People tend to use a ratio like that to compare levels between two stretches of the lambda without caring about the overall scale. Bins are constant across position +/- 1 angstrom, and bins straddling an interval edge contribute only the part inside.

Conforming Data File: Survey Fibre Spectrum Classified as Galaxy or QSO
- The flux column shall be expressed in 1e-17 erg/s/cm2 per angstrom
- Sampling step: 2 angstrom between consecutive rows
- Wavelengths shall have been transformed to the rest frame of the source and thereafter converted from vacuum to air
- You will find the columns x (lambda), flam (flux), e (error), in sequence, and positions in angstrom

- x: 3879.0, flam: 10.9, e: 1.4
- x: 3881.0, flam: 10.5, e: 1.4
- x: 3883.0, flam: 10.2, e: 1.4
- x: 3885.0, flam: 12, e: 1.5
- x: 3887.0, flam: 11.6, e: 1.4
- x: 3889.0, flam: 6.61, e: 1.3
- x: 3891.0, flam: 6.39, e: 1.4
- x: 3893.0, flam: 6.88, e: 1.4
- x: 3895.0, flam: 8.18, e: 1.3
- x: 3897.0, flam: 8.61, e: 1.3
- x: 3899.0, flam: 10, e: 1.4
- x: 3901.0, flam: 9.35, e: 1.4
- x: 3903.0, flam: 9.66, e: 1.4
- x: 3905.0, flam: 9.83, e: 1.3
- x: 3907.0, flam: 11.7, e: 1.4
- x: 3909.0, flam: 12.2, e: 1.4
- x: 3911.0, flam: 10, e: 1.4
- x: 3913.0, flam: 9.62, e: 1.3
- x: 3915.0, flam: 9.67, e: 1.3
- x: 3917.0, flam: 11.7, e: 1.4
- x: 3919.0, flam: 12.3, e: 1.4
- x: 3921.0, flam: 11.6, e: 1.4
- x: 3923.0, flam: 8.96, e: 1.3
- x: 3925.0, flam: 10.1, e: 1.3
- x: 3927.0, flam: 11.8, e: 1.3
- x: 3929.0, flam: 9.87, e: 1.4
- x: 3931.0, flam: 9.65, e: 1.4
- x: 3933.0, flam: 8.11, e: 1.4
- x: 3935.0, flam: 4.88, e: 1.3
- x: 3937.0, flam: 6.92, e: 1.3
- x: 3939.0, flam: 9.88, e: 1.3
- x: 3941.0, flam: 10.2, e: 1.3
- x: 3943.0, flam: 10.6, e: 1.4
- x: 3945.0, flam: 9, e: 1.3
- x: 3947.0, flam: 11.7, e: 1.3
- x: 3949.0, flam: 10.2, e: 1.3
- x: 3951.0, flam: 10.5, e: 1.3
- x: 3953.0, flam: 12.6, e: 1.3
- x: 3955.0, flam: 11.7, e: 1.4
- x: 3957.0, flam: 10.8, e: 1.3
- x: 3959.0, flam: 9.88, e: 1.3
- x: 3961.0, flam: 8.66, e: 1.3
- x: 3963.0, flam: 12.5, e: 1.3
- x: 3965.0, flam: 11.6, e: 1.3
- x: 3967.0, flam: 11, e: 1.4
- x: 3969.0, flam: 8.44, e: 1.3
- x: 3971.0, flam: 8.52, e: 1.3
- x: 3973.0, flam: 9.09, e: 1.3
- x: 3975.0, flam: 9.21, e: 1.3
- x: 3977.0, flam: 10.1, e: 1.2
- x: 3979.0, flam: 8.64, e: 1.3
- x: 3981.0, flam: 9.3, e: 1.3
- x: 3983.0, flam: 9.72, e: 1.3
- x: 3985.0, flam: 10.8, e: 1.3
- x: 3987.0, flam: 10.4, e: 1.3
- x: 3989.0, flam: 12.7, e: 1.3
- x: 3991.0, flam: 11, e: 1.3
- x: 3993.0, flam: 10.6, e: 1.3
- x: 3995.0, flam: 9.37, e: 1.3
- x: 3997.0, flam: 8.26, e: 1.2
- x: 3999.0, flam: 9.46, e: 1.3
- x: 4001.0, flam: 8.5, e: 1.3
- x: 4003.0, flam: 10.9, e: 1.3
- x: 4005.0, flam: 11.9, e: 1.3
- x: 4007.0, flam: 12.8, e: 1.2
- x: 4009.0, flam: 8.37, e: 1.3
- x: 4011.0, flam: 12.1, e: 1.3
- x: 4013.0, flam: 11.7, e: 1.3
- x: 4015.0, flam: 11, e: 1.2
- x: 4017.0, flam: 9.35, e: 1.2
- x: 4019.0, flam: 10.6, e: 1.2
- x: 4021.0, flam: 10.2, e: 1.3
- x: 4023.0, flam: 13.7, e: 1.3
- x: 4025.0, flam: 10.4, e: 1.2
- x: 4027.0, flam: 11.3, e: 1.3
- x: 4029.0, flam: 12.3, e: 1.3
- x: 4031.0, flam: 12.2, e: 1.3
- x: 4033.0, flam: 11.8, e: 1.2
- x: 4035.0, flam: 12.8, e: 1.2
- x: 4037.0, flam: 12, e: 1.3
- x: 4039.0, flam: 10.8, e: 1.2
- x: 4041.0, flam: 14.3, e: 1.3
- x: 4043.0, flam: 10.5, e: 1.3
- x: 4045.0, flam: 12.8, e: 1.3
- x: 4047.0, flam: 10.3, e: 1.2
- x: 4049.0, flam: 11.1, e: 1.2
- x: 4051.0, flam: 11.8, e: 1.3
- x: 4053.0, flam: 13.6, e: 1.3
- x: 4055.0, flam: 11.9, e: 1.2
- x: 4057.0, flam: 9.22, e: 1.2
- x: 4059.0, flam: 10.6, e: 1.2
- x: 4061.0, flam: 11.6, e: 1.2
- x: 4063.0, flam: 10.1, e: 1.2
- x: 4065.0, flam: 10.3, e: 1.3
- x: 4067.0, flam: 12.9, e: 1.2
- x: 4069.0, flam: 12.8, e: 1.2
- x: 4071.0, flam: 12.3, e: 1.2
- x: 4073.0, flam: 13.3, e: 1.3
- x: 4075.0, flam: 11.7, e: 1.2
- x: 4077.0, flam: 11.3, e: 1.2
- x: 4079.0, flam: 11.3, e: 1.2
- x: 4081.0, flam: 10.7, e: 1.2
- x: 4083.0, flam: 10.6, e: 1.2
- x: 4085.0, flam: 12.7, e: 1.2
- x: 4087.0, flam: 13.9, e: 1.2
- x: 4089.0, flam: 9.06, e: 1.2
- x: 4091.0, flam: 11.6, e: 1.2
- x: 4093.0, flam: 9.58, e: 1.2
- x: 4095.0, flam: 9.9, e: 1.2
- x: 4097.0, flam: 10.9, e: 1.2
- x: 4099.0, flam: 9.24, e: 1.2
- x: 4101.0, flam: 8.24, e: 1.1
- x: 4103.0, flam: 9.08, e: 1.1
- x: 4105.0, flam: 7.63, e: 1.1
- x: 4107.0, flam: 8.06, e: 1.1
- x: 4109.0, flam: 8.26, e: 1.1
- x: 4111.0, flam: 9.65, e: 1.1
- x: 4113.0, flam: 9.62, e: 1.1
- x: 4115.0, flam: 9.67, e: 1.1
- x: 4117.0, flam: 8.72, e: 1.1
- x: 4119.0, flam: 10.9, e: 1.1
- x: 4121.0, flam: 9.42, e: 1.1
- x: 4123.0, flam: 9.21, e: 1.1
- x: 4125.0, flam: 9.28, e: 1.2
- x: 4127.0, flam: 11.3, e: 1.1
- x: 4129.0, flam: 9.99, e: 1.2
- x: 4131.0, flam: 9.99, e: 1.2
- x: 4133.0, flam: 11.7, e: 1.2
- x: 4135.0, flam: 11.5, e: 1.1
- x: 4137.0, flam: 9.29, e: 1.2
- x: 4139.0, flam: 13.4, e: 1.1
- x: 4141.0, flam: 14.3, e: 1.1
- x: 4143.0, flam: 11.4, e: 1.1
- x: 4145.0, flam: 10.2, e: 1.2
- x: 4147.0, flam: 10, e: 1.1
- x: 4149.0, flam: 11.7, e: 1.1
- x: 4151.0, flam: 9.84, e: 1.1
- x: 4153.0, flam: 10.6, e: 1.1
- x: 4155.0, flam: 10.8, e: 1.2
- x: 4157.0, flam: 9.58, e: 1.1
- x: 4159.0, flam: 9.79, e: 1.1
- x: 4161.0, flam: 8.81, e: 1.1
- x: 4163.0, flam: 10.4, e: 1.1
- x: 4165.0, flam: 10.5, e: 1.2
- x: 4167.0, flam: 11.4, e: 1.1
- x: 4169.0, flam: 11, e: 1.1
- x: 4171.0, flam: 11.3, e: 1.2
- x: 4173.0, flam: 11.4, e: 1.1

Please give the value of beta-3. 0.92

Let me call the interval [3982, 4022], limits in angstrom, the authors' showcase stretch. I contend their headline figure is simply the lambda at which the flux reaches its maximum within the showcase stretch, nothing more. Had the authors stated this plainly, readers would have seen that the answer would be 4007.0 angstrom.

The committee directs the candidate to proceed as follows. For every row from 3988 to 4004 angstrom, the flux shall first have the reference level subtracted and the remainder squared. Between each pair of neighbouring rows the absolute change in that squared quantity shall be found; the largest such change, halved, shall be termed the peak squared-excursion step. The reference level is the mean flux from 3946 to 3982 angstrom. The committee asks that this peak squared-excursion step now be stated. 2.7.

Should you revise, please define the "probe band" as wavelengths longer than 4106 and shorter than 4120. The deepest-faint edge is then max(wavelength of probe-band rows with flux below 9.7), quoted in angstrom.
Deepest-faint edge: 4117.0 angstrom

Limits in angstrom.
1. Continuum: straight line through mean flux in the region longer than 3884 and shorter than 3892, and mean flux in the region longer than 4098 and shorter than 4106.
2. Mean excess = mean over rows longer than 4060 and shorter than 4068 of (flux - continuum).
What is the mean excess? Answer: 2.6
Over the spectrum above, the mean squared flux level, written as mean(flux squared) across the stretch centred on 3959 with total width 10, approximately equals 116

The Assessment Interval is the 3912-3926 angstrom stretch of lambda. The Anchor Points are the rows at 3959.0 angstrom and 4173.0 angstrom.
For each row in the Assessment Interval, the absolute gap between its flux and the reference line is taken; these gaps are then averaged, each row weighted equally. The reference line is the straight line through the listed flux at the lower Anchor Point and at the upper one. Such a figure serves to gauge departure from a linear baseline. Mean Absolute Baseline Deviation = 1.16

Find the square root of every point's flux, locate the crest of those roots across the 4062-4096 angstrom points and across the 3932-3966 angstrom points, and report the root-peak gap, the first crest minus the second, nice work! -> 0.18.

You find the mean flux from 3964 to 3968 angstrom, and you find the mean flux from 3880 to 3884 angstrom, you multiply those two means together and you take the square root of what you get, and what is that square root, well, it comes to 10.8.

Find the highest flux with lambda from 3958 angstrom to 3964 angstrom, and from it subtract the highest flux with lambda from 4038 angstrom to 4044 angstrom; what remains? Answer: -1.8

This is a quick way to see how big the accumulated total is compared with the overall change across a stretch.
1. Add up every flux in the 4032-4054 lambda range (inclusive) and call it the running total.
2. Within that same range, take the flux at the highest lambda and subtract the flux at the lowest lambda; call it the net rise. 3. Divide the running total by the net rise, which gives 73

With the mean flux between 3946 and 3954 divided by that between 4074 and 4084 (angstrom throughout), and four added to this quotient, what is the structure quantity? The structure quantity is 5.01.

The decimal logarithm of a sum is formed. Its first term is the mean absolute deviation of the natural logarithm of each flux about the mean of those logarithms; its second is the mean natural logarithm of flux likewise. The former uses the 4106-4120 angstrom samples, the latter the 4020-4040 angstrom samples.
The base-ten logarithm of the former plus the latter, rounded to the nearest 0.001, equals 0.406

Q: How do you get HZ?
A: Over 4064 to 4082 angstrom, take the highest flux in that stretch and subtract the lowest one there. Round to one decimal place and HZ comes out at 3.0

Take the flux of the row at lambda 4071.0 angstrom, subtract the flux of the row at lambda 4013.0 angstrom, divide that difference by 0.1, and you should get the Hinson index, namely 6.0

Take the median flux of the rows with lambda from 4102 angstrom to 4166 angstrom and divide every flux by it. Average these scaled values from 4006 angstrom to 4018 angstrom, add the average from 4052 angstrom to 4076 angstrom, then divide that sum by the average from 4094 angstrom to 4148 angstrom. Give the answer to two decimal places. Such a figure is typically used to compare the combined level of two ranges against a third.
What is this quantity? 2.25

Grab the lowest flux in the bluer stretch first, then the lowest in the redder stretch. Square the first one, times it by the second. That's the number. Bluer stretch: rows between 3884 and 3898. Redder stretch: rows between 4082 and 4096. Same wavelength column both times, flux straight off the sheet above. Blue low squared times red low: 370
